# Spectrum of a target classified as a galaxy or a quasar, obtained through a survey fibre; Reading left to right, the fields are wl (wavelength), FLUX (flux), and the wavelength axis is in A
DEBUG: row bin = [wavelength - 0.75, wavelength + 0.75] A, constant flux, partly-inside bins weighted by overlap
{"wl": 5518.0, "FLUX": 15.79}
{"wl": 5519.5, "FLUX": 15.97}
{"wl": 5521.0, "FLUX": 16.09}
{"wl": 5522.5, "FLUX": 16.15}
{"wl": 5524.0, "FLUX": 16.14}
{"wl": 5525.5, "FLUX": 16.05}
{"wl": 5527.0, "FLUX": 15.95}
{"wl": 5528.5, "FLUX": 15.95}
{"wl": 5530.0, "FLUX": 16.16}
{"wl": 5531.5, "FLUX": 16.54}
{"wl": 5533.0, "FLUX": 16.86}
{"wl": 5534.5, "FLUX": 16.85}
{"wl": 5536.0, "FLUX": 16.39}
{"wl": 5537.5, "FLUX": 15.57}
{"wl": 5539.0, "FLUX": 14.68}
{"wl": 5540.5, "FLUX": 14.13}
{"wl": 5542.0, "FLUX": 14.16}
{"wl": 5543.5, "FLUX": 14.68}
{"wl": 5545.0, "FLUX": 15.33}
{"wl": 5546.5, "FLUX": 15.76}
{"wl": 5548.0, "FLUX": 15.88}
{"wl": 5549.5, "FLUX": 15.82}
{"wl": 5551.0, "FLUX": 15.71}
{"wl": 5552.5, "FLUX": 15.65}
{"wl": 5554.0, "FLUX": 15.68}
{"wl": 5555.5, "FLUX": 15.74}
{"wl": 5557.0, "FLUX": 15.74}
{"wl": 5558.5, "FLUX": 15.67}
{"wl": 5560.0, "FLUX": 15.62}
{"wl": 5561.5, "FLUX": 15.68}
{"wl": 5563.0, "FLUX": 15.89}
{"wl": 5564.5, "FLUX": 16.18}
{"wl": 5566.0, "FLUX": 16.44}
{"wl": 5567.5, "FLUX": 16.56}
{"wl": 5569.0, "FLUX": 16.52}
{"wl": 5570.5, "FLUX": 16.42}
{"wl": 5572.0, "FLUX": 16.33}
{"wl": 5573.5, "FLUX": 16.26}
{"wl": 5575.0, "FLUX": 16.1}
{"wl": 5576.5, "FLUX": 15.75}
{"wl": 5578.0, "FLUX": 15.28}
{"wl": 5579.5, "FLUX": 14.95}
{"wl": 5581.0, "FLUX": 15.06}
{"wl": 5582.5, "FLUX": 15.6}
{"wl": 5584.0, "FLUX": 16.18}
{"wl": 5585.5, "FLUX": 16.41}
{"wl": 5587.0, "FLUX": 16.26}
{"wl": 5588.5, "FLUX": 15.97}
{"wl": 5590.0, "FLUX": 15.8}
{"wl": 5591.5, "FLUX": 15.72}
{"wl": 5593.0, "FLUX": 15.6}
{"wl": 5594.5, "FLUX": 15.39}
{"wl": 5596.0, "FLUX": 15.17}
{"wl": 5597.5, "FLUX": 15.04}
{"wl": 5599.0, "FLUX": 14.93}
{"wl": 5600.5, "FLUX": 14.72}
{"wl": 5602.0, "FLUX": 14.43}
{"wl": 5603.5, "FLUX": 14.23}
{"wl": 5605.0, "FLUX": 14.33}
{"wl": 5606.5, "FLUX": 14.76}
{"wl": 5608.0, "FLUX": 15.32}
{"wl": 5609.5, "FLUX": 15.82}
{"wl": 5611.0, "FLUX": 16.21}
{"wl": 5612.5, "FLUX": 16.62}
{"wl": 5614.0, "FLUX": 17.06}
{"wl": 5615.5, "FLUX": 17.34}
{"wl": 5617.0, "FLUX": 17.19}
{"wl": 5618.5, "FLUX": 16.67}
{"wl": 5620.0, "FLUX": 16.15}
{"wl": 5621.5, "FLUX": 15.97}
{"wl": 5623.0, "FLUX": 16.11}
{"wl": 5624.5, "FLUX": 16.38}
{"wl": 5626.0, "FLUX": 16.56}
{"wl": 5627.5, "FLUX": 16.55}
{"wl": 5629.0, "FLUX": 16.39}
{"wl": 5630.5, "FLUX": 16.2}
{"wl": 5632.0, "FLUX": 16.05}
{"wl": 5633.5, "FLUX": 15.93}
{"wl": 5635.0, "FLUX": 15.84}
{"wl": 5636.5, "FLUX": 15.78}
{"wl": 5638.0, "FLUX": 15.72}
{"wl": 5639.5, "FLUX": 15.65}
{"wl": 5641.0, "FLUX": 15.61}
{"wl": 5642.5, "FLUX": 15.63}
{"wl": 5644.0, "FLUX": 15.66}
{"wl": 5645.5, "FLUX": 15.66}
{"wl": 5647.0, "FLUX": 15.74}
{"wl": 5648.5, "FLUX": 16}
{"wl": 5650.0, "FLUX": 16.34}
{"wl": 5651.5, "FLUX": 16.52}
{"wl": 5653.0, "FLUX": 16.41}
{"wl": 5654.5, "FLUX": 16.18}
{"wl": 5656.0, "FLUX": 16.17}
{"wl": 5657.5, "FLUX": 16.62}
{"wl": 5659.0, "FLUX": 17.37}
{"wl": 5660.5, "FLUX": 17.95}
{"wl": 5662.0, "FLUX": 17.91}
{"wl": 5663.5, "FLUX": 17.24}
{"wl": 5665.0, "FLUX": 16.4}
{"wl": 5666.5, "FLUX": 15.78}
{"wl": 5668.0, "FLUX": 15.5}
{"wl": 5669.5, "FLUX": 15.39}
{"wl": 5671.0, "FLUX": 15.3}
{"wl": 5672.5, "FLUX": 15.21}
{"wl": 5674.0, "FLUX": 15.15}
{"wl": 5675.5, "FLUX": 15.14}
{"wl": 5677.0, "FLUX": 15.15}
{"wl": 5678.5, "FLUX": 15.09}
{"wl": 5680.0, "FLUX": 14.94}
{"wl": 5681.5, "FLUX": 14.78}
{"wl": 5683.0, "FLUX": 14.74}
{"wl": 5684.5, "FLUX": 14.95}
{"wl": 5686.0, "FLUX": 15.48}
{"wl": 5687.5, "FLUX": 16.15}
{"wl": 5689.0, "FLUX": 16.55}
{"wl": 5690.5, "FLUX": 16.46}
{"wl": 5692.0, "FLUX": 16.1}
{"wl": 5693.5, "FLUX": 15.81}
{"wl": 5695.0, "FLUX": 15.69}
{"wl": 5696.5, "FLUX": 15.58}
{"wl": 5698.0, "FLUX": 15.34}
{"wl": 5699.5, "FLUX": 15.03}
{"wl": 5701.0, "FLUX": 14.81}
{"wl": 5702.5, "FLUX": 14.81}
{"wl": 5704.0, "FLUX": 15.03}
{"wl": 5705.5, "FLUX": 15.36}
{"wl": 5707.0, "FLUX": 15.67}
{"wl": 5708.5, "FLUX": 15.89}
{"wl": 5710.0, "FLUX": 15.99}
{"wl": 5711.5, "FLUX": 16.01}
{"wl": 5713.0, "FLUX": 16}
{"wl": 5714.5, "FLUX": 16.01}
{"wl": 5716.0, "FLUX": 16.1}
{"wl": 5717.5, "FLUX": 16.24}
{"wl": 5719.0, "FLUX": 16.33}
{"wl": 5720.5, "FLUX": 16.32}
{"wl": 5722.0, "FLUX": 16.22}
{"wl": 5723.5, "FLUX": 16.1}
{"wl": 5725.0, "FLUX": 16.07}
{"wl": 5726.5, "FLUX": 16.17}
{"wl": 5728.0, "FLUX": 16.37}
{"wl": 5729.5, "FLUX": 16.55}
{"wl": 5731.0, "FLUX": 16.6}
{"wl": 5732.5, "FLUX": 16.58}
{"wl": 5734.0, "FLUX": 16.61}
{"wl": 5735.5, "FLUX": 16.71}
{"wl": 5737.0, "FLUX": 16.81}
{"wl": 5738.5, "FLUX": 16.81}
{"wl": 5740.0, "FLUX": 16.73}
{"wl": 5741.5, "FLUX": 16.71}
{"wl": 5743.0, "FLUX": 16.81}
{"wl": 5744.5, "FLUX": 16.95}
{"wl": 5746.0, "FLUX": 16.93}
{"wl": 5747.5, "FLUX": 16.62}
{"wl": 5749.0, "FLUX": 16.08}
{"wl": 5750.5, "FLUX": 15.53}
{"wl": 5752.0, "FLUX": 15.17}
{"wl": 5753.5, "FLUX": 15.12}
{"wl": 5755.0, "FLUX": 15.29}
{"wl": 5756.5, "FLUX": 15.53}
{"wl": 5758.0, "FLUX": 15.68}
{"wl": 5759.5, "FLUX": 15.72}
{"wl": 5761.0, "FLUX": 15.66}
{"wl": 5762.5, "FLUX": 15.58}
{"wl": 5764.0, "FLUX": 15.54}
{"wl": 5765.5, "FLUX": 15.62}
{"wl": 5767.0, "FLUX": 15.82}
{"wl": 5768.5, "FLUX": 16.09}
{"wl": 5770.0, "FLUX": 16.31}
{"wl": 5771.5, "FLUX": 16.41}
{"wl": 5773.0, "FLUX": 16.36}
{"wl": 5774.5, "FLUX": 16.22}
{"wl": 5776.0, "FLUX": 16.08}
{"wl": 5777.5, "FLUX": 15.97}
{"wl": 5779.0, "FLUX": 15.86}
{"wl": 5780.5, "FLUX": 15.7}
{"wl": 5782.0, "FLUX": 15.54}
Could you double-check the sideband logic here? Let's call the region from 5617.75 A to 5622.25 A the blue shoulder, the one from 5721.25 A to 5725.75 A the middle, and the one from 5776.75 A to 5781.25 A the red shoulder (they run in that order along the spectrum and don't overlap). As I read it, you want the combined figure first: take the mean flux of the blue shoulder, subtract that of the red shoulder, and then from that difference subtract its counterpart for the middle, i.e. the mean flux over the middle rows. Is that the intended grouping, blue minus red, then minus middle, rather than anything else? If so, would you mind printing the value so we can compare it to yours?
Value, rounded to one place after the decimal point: -15.7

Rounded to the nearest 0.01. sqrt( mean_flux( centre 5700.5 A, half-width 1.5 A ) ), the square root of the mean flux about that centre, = 3.86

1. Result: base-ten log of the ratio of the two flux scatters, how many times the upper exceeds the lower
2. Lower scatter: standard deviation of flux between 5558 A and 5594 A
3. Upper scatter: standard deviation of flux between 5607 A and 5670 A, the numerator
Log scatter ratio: 0.2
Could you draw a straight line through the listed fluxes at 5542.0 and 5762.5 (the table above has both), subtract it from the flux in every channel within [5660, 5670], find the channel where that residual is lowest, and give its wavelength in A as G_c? 5669.5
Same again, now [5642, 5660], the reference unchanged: 5642.5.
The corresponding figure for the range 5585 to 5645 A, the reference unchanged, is 5603.5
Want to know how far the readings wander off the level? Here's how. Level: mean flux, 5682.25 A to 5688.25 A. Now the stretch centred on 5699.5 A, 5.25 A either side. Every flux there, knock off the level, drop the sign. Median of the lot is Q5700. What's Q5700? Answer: 0.30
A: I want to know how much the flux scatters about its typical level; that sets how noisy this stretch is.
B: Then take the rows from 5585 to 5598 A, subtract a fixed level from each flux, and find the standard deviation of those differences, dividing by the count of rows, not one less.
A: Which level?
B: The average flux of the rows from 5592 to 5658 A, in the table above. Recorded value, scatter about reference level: 0.44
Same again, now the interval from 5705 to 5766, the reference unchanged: 0.51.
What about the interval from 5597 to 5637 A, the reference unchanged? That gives 0.86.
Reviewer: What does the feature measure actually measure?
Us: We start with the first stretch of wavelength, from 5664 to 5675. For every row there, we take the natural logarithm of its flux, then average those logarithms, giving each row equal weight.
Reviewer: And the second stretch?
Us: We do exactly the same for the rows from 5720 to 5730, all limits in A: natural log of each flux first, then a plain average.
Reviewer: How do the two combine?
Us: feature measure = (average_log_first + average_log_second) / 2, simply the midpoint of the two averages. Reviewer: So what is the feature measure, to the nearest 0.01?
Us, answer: 2.77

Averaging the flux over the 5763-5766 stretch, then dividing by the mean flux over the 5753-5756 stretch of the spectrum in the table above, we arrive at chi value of 1.02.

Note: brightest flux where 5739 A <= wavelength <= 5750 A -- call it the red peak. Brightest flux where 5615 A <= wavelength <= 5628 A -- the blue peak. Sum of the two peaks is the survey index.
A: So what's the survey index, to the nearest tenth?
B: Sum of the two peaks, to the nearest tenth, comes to 34.3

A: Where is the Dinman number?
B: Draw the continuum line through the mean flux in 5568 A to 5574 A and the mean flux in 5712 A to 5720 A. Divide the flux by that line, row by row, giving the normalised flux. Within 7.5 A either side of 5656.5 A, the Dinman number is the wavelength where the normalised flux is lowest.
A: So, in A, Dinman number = 5656.0 A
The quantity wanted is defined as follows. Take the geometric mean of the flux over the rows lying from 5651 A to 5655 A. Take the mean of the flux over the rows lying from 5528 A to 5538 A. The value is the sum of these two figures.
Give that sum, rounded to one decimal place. 32.7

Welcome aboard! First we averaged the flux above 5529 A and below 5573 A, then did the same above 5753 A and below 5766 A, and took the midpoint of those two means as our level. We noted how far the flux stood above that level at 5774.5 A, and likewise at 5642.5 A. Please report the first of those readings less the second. 0.6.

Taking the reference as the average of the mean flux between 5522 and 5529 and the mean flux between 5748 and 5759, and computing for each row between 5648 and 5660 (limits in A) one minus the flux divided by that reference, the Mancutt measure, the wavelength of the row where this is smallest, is 5659.0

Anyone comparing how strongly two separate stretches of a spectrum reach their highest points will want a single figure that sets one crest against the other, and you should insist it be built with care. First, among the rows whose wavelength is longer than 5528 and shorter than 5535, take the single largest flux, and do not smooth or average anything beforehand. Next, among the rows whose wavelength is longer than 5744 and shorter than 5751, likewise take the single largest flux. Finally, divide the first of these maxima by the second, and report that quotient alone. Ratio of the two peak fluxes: 0.99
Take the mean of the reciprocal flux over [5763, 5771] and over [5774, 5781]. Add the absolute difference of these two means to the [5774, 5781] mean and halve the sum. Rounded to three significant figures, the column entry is 0.0315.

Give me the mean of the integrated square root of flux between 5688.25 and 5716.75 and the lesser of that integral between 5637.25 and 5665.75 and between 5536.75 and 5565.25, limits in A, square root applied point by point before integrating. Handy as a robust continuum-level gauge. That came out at 112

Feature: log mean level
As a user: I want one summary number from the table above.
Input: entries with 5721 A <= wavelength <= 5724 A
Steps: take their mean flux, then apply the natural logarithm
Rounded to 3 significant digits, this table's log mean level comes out 2.78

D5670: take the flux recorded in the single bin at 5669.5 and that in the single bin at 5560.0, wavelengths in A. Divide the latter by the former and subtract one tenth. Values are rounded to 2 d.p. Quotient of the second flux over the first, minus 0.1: 0.91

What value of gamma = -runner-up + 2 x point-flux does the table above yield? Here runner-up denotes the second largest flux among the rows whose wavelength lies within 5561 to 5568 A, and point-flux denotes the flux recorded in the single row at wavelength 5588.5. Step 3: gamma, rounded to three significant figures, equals 15.5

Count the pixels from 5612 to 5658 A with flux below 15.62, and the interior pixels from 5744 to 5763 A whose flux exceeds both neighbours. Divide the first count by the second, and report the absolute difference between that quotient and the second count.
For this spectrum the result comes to 0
